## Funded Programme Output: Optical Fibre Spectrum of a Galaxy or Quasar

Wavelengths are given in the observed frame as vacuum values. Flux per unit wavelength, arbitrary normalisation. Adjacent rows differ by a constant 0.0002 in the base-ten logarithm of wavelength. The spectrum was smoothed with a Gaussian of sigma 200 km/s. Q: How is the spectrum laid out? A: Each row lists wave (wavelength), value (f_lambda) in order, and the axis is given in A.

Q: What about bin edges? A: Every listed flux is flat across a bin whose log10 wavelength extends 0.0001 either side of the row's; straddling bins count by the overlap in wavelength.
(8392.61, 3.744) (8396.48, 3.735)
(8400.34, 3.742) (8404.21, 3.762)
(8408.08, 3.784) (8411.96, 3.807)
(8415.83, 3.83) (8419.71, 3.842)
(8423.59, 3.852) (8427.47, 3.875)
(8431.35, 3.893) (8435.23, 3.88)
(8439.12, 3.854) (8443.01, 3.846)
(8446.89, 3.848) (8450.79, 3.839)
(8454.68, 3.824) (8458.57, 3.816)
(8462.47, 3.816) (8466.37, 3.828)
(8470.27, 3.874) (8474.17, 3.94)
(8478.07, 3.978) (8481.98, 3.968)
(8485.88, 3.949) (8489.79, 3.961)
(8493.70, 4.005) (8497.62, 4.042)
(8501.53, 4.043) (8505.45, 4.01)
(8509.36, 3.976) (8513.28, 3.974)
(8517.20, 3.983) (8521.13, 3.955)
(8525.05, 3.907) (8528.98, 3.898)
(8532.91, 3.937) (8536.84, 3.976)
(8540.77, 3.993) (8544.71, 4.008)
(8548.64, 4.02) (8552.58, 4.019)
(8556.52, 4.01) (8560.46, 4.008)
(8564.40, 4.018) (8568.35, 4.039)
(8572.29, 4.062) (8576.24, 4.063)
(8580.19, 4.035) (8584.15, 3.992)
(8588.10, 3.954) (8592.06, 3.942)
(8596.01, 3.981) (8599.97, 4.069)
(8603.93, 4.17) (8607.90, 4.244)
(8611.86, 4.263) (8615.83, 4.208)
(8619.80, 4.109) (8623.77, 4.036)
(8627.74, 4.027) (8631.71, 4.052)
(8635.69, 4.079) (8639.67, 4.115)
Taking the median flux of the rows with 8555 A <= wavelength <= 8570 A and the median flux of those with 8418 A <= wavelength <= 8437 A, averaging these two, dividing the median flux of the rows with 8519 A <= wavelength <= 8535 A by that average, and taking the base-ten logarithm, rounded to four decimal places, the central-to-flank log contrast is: -0.0025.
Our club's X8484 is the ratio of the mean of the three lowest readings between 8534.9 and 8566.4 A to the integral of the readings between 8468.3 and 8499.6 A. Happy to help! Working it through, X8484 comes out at 0.0322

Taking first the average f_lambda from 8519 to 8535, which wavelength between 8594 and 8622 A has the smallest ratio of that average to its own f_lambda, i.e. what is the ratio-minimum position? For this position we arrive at 8611.86 A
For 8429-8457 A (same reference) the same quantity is 8431.35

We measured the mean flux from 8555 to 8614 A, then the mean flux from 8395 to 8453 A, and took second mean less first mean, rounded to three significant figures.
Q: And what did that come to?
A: -0.231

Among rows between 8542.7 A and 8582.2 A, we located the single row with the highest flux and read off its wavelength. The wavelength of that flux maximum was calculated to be 8576.24 A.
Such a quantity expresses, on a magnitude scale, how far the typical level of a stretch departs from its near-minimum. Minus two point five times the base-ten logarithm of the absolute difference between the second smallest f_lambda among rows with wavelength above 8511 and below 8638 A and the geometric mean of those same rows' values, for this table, 2.3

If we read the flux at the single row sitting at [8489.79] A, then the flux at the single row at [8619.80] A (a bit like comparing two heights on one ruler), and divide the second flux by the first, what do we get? 1.04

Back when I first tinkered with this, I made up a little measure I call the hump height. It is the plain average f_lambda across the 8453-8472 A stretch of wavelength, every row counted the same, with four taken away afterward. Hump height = -0.17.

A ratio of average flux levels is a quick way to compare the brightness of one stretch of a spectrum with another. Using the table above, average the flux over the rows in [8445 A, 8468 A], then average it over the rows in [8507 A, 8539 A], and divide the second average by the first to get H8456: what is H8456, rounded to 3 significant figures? 1.03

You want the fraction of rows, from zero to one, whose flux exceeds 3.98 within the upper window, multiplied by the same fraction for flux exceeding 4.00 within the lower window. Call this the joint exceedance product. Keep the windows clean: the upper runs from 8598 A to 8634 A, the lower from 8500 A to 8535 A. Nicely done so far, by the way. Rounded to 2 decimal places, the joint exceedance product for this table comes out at 0.22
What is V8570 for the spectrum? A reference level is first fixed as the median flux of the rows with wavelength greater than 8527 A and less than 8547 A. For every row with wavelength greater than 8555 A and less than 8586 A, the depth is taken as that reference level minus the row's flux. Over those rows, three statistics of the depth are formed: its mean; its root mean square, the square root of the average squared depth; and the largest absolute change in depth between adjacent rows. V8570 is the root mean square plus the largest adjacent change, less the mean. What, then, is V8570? 0.15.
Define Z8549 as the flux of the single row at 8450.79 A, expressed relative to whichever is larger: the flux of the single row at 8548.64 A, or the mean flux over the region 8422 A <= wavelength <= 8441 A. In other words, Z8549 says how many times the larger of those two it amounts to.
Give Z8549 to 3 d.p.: 0.955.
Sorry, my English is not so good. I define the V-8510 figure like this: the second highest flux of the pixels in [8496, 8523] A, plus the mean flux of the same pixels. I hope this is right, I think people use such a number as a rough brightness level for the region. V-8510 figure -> 8.0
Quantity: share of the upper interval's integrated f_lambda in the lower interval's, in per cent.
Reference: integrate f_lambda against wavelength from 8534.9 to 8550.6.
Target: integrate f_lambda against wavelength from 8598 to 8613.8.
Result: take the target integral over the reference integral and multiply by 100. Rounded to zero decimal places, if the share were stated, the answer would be 105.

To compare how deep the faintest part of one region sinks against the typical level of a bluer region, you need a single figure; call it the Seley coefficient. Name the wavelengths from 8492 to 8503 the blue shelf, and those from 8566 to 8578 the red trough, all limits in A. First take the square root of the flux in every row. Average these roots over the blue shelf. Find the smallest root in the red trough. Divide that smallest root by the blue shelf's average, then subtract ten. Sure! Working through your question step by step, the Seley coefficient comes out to -8.999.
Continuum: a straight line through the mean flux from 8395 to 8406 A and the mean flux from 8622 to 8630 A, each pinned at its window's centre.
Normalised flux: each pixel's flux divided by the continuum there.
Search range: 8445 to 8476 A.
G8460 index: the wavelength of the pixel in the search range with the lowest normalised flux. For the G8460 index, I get 8462.47 A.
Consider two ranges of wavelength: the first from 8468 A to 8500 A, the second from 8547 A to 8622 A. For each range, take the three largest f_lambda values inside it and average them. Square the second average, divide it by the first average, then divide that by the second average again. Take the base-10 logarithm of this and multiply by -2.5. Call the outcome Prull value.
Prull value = -0.061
